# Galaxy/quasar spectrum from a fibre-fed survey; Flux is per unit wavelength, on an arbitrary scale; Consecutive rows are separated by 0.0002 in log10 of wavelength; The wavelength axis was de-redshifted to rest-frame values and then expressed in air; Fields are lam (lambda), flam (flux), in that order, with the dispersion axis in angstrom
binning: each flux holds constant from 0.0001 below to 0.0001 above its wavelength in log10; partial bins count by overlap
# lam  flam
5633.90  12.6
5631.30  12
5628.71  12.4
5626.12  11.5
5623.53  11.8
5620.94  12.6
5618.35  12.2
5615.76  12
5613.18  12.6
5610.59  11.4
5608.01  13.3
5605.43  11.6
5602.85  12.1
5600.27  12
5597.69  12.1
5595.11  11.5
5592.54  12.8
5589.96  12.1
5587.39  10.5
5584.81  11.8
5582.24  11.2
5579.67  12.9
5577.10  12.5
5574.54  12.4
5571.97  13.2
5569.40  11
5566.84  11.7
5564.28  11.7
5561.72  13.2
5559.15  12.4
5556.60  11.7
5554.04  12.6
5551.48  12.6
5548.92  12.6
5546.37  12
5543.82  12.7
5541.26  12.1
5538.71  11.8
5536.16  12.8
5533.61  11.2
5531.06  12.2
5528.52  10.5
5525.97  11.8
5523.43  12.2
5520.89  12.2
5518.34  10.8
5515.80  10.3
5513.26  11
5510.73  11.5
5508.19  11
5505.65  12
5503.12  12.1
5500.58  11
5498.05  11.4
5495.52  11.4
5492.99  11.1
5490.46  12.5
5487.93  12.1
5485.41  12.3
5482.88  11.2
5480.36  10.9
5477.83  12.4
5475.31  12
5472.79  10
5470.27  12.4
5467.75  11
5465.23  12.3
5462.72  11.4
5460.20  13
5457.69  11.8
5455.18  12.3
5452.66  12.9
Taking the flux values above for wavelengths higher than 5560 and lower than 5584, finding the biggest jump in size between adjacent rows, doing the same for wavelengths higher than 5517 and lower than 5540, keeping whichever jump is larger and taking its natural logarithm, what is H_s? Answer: 0.79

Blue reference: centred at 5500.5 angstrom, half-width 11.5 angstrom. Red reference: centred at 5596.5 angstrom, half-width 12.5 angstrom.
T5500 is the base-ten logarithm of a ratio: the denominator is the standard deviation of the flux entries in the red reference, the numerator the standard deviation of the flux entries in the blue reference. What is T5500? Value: -0.15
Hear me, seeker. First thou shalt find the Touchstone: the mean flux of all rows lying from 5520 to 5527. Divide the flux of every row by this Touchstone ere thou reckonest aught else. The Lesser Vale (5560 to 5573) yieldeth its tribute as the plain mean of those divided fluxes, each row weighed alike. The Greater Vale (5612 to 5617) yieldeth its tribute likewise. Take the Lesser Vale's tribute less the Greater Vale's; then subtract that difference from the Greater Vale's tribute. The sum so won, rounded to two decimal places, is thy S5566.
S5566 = 1.03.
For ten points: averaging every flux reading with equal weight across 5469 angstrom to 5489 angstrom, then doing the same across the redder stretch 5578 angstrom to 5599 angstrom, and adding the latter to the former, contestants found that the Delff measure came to 23.5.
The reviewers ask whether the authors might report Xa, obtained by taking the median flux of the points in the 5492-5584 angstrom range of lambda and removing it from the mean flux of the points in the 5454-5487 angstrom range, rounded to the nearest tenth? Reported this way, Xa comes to -0.1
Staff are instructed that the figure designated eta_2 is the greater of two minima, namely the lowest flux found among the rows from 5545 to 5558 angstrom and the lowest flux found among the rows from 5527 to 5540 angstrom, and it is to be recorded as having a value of 11.7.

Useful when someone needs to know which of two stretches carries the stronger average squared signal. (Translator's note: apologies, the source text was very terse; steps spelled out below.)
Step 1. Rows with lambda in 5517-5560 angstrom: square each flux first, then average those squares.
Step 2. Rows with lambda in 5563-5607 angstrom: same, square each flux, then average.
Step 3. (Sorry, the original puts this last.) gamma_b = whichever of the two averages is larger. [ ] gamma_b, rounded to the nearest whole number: 145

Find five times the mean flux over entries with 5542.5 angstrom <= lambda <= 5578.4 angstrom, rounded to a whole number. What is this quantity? 62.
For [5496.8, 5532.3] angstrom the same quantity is 57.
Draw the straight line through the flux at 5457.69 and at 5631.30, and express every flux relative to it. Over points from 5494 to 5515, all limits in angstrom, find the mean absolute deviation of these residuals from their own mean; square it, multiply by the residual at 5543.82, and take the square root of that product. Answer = 0.29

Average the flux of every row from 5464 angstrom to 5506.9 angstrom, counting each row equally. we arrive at 11.7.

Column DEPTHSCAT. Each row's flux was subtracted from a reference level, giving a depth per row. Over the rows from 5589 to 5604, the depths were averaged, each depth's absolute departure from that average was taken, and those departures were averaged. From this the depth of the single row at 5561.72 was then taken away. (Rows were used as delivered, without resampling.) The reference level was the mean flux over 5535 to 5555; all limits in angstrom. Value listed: 1.0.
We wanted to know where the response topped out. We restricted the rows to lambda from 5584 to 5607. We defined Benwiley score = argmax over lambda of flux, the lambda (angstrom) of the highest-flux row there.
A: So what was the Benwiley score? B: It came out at 5592.54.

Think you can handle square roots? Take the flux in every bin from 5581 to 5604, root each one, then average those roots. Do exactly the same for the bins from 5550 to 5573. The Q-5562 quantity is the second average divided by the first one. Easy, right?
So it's 1.02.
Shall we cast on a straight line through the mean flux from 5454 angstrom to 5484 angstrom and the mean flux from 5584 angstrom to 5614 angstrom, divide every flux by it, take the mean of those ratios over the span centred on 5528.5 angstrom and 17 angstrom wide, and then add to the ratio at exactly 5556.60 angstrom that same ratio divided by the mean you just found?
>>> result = 1.97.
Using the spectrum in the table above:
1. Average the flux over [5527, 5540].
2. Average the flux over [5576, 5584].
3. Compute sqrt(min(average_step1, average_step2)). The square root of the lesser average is 3.42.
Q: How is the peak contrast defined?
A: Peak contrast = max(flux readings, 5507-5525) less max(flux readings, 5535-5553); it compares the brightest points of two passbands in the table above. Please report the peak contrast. -0.60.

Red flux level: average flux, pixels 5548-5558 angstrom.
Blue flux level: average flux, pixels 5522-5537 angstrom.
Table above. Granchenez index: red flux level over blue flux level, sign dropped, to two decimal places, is 1.05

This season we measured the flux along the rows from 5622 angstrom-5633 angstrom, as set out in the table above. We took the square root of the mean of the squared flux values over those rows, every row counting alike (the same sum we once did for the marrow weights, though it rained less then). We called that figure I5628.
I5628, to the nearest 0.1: 11.9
